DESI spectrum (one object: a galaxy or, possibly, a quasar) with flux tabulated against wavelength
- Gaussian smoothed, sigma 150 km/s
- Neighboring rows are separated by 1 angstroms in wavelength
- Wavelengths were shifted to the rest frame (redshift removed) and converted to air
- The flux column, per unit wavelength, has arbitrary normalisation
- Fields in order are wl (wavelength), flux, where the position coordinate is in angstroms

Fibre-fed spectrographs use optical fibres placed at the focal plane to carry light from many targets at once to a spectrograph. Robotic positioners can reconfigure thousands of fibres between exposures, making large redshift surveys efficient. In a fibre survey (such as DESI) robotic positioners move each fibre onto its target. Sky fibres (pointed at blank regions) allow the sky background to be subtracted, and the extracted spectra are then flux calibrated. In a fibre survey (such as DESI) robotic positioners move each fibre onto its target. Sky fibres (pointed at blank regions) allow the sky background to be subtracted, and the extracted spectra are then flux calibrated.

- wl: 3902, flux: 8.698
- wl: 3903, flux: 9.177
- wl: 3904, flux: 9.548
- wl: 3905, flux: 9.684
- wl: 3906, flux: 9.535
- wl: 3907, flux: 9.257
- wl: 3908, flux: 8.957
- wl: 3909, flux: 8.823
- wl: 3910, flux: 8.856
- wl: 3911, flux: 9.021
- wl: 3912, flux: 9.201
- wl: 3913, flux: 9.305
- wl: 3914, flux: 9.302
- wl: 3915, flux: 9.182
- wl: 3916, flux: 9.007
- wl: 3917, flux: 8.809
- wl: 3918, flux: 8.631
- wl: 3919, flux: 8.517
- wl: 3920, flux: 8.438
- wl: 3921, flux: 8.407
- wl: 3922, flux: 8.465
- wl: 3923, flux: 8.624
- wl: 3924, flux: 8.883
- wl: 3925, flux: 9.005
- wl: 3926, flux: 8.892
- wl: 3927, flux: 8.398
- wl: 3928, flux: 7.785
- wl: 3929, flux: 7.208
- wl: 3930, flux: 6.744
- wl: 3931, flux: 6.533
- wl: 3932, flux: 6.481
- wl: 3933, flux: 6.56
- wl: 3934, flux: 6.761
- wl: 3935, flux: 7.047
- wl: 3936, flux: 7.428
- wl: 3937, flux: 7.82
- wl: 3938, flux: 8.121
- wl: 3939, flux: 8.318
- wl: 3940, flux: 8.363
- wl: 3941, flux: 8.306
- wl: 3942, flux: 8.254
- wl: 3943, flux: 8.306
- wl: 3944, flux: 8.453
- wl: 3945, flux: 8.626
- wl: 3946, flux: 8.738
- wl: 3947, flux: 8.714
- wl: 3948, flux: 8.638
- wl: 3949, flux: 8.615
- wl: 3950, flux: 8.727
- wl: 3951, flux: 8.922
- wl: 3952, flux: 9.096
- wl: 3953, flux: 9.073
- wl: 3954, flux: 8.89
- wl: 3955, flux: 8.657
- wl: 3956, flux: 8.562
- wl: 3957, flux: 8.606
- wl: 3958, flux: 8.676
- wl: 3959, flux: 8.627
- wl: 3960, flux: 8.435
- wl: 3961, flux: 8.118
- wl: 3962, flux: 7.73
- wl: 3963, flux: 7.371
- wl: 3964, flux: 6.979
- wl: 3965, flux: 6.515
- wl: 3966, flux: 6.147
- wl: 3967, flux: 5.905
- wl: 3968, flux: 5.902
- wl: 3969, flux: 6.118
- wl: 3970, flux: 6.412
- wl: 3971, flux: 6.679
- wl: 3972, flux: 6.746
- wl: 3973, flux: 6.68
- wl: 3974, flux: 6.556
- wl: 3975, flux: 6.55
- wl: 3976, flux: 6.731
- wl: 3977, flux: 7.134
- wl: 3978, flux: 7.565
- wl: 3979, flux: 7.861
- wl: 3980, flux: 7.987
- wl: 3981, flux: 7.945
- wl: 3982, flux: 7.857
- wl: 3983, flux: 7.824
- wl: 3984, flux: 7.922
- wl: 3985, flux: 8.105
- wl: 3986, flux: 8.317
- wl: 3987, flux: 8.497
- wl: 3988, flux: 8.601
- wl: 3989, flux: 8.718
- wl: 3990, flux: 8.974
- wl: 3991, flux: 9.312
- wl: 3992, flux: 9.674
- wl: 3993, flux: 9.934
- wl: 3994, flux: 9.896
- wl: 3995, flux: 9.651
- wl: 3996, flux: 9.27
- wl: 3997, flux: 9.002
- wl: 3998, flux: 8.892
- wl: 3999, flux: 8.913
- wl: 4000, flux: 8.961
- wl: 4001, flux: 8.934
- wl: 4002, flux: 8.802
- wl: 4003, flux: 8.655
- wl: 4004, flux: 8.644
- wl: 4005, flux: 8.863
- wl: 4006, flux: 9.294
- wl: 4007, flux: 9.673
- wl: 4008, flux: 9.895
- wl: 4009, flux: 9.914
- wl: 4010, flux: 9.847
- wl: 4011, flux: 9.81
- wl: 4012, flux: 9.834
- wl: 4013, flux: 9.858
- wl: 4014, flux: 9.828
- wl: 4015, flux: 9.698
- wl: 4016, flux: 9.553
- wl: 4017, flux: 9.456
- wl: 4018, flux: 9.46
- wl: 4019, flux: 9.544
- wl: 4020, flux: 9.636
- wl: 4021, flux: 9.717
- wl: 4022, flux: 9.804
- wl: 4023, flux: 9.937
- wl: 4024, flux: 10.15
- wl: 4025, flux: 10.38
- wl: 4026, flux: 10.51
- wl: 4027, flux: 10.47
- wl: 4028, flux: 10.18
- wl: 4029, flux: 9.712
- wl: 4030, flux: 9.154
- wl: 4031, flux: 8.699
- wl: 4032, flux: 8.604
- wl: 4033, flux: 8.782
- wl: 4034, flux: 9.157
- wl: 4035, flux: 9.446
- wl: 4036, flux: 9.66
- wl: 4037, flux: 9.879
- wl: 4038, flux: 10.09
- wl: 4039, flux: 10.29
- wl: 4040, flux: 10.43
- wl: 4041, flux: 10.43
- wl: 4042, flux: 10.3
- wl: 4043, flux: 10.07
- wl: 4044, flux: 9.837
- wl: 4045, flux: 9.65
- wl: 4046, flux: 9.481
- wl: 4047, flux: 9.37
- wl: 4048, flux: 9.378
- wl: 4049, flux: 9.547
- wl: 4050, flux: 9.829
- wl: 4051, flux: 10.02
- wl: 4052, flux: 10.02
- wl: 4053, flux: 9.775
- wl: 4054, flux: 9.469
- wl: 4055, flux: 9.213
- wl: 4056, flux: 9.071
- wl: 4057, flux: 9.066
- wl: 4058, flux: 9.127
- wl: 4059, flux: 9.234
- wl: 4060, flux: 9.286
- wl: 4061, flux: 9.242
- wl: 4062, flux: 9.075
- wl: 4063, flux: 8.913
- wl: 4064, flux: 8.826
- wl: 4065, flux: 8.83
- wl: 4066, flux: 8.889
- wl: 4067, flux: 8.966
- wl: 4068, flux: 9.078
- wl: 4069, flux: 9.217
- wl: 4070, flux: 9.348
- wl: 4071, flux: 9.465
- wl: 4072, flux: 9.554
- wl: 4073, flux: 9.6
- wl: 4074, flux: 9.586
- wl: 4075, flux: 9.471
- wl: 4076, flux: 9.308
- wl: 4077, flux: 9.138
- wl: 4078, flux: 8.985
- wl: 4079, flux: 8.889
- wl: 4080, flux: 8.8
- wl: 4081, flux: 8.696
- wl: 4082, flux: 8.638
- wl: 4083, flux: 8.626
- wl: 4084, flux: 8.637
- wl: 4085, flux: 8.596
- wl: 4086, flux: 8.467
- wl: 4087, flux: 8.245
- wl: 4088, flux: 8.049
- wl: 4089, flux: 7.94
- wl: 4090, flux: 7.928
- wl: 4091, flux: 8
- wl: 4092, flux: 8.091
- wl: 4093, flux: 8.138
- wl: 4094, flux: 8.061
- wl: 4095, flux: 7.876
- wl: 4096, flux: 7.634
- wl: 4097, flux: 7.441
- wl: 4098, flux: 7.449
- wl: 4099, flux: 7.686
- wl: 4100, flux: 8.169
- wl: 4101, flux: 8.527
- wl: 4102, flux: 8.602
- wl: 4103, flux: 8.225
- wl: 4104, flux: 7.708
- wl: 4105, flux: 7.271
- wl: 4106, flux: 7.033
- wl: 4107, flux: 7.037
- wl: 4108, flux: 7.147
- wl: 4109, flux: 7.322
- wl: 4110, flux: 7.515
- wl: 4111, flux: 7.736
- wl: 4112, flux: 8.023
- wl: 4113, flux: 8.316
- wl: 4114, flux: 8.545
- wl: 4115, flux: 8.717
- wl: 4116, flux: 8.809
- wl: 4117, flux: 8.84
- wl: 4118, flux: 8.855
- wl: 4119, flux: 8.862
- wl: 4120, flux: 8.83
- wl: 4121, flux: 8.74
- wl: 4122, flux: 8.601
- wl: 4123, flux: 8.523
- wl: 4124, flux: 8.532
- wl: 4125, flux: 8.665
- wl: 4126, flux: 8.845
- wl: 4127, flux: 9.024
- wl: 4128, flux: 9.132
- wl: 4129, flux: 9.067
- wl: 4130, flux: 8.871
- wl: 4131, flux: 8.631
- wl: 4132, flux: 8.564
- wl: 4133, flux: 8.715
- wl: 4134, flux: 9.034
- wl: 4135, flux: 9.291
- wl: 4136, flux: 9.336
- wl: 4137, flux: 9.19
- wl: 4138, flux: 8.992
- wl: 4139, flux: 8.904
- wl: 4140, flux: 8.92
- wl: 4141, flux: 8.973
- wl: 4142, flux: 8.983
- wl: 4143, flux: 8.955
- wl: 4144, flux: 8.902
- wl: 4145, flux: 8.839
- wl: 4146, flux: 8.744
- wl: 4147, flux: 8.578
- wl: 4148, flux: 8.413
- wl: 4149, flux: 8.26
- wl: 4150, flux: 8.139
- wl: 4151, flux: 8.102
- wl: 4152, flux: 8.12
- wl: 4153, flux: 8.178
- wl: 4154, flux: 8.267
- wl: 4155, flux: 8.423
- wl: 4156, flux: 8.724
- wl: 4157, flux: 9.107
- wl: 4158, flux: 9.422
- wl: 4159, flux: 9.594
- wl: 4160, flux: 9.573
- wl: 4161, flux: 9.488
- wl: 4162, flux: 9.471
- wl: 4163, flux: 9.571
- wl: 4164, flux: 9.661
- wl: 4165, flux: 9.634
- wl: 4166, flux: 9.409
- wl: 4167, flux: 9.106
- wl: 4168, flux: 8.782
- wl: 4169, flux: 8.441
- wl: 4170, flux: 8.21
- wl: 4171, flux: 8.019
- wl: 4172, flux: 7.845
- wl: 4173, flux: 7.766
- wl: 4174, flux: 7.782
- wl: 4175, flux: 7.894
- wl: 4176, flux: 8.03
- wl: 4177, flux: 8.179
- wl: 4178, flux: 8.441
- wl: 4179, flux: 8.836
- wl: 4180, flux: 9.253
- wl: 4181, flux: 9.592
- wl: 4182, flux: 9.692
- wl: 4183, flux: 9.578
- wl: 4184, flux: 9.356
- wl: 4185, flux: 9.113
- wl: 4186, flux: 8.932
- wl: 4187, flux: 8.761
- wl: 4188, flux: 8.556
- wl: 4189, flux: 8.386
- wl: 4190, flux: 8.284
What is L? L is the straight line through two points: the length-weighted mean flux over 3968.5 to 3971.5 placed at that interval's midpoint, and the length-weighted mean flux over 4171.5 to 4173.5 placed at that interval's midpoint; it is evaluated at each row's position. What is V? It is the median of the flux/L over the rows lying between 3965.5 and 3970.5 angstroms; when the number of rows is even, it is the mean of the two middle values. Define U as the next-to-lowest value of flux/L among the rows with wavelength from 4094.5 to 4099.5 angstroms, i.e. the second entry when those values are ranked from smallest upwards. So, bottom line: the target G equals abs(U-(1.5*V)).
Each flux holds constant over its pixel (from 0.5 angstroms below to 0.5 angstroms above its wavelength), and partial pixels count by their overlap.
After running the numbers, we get 0.4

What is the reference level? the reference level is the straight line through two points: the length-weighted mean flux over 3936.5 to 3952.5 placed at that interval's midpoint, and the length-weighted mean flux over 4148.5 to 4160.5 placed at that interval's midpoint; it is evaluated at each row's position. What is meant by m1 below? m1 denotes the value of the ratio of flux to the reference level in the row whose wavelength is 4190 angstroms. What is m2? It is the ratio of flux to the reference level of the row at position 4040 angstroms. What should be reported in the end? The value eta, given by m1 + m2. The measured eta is 2.17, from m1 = 0.95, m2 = 1.22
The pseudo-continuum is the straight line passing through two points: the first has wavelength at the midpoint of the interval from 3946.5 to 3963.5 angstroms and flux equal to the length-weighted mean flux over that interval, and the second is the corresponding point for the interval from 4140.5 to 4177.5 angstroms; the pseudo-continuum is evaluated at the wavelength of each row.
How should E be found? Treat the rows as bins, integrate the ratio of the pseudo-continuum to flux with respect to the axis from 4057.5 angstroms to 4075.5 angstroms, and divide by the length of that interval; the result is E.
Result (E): 0.94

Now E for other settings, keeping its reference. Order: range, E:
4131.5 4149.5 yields 0.98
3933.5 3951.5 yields 1.04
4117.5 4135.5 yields 0.98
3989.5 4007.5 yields 0.94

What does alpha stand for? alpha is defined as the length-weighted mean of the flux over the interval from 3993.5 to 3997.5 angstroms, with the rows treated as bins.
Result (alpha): 9.5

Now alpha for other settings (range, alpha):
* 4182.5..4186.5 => 9.2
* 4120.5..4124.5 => 8.6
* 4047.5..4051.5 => 9.7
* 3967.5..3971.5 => 6.3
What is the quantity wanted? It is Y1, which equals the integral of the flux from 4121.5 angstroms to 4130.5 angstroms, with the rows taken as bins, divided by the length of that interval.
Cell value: 8.8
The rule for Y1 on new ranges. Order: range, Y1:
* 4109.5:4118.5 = 8.4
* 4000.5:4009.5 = 9.2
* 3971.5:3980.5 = 7.1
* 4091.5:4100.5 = 7.8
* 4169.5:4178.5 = 8.0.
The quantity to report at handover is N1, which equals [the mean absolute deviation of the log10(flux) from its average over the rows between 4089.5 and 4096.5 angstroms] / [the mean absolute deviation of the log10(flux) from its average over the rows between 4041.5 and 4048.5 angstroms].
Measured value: 0.5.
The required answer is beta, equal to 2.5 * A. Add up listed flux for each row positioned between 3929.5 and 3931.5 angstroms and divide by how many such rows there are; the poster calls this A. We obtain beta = 16.6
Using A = 6.6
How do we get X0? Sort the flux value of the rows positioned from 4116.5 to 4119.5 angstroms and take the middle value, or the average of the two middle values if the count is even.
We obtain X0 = 8.9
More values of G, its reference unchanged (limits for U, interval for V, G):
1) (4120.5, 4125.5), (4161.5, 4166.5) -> 0.7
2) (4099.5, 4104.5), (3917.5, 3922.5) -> 1.0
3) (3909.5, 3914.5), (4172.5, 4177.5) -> 0.0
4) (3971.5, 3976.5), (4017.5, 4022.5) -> 1.1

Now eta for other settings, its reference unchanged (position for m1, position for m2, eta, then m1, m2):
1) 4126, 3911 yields 2.09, 1.02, 1.06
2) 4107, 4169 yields 1.79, 0.82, 0.97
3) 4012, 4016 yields 2.27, 1.15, 1.12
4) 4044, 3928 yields 2.06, 1.15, 0.92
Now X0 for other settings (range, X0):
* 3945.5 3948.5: 8.7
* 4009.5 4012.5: 9.8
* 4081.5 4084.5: 8.6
